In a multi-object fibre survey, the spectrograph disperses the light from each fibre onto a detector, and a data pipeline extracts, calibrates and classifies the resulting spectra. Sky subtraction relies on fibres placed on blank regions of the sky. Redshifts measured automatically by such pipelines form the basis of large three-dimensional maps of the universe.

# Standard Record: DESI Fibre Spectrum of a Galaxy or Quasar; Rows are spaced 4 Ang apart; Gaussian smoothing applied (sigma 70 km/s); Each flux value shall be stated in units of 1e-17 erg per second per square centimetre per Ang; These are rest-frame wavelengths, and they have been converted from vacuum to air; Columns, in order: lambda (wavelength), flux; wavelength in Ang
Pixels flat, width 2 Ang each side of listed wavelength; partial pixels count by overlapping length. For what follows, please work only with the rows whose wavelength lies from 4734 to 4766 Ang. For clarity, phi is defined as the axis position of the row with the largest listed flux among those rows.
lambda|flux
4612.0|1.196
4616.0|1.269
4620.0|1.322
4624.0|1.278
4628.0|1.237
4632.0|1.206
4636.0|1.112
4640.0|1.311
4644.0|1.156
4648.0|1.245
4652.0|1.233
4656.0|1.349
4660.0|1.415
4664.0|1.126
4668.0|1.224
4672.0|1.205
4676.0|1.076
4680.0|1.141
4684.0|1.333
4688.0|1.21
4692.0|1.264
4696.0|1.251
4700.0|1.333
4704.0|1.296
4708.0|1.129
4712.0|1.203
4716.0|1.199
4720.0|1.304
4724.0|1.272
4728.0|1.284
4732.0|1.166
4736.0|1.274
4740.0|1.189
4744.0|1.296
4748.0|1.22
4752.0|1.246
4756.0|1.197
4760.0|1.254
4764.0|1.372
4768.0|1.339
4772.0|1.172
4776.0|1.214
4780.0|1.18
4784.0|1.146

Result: 4764.0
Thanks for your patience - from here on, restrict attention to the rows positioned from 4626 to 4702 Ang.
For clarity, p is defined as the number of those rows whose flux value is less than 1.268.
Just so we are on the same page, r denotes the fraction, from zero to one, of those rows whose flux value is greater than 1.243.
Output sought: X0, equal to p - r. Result 14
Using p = 14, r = 0.421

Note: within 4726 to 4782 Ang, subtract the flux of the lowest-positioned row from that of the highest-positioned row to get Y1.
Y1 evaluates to -0.104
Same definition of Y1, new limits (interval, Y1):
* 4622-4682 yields -0.137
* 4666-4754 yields 0.022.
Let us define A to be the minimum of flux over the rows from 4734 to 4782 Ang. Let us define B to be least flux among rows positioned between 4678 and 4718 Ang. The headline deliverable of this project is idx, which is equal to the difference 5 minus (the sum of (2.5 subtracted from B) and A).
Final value 5.20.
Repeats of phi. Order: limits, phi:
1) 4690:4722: 4700.0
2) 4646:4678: 4660.0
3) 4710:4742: 4720.0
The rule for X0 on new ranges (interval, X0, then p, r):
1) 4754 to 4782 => 5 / 5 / 0.429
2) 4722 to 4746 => 1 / 2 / 0.667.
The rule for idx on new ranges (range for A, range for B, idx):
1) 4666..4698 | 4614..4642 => 5.31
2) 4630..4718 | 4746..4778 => 5.25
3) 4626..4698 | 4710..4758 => 5.26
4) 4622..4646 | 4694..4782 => 5.26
